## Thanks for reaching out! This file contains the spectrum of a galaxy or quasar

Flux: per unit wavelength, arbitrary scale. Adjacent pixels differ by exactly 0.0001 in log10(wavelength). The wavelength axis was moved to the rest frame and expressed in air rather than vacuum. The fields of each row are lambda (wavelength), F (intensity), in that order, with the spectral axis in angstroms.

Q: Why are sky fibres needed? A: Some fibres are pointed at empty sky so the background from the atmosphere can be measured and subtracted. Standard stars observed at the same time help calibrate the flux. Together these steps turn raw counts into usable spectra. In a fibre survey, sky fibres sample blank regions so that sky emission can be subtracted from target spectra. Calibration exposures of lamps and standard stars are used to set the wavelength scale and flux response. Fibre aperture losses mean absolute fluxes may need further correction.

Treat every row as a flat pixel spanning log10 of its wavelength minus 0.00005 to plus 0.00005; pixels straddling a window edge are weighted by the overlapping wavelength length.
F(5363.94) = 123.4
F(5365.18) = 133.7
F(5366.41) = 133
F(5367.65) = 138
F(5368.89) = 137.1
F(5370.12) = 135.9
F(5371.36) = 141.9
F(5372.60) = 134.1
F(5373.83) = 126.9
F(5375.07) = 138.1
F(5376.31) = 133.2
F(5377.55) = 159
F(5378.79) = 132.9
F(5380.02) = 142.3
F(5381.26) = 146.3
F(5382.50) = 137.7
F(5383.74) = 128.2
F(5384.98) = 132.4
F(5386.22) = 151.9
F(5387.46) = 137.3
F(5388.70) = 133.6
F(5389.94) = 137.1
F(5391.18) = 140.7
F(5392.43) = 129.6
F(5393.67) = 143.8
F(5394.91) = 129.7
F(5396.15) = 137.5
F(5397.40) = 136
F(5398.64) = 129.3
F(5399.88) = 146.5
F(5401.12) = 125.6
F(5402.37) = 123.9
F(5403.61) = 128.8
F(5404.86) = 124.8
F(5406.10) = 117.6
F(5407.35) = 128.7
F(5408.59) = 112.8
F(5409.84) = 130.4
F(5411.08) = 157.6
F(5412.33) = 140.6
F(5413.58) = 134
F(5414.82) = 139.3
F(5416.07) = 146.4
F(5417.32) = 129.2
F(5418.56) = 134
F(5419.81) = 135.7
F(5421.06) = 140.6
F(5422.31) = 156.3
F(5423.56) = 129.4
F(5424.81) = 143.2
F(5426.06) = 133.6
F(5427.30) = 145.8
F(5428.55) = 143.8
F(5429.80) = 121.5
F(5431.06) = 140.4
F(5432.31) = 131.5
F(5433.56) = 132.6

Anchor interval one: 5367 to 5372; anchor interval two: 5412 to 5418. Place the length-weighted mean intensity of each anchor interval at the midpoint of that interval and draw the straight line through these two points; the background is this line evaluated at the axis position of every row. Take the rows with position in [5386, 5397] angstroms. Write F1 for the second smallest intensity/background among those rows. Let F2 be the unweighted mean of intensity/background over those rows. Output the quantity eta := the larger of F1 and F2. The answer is 1.00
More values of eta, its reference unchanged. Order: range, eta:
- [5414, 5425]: 1.01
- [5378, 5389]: 1.00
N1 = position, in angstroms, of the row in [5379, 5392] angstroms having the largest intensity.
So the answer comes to 5386.22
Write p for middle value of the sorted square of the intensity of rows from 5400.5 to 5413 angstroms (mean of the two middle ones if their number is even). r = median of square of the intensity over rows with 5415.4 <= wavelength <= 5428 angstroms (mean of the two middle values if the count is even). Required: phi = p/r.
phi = 0.85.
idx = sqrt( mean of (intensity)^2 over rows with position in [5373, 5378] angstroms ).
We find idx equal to 140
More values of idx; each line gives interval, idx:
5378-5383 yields 140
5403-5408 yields 125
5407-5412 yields 133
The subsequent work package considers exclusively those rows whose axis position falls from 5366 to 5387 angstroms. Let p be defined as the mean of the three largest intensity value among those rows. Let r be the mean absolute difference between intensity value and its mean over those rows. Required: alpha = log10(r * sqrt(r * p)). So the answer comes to 2.25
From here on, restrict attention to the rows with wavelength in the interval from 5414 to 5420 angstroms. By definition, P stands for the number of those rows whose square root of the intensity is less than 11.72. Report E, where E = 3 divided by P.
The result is 1.0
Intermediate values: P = 3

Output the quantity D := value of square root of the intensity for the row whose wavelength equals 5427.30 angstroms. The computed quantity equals 12.1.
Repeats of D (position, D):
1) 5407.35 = 11.3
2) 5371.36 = 11.9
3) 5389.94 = 11.7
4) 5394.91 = 11.4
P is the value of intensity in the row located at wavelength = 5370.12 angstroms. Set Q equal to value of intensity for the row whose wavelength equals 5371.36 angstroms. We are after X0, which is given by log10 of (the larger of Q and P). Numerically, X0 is 2.152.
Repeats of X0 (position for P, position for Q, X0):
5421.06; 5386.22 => 2.182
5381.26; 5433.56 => 2.165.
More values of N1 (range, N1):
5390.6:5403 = 5399.88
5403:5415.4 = 5411.08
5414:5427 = 5422.31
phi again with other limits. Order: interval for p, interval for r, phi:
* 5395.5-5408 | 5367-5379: 0.89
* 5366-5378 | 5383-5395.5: 1.02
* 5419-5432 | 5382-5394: 1.05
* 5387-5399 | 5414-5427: 0.99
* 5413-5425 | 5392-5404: 1.12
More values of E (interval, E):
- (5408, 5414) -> 1.0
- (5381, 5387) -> 1.5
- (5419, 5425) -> 1.5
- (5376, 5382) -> 1.5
